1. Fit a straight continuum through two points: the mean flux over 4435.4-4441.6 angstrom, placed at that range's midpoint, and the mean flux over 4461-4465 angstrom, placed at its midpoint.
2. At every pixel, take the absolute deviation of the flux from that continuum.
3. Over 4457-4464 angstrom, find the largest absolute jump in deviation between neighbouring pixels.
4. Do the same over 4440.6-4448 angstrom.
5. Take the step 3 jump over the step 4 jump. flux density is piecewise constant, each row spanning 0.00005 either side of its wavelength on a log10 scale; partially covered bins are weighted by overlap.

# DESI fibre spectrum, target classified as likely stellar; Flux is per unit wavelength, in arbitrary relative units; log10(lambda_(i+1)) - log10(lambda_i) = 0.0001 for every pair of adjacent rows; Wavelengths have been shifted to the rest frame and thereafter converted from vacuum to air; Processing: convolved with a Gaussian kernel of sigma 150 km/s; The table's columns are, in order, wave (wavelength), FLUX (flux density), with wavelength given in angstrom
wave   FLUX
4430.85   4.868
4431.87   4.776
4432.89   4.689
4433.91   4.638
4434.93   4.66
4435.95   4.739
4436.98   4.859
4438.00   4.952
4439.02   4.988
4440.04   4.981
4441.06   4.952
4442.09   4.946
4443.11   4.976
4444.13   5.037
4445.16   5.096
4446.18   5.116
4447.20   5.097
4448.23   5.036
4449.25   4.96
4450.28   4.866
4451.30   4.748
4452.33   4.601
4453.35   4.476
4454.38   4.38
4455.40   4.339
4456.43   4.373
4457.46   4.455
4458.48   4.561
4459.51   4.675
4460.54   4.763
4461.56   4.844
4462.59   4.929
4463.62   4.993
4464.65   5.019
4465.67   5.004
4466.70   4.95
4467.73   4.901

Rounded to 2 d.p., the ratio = 1.89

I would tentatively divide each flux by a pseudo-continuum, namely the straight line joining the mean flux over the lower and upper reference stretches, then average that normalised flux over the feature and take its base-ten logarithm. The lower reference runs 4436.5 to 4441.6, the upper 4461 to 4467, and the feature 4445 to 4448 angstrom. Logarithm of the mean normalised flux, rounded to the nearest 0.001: 0.013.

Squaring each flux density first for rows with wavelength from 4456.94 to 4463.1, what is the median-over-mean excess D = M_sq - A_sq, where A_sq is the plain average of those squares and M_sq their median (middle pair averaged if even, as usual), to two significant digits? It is 0.11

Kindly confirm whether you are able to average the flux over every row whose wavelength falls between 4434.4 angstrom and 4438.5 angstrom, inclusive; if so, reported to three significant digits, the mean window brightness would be 4.80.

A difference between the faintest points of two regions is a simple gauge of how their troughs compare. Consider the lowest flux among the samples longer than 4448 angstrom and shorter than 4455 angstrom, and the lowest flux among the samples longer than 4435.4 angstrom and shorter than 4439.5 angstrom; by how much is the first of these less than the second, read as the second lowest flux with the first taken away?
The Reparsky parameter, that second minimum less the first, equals 0.36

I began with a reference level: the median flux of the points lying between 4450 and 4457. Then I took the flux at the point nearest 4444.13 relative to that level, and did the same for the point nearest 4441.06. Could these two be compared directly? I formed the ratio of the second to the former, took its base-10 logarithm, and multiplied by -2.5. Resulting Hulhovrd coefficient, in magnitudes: 0.018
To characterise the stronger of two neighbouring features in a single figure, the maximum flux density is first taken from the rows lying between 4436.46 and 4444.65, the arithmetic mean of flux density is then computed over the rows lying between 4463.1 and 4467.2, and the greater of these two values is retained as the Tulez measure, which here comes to 5.04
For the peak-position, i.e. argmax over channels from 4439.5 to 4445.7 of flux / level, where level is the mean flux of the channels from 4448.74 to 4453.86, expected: 4445.16 angstrom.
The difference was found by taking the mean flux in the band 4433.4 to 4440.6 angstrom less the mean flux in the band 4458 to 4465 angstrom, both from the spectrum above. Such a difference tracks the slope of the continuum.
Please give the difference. 0.0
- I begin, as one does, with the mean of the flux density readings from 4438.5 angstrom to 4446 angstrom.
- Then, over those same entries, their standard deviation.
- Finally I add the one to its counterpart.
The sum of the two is 5.05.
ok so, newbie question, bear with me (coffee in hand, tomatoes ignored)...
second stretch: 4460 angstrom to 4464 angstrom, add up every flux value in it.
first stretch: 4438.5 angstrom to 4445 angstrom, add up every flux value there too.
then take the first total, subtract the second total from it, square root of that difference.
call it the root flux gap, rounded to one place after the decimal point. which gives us 3.2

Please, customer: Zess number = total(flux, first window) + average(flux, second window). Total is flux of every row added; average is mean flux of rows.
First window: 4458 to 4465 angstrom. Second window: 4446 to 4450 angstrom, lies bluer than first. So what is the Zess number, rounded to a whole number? 39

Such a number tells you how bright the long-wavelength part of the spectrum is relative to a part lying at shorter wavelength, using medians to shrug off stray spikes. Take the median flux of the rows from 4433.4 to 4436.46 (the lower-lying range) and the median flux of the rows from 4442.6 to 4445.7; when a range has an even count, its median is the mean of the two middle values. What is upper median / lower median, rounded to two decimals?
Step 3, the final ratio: 1.08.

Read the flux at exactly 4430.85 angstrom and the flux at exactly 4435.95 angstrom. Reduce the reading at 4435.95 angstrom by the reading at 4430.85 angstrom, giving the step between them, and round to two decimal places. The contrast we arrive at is -0.13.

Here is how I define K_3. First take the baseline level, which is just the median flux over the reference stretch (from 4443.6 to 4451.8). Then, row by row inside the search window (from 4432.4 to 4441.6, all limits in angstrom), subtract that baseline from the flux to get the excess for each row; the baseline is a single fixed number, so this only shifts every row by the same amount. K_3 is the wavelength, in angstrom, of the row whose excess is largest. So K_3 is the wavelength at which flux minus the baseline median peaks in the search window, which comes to 4439.02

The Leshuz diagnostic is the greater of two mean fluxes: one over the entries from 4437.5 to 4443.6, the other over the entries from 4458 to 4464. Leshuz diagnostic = 4.97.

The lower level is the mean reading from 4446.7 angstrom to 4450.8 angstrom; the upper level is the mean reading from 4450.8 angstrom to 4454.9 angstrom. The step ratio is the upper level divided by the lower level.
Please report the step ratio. 0.91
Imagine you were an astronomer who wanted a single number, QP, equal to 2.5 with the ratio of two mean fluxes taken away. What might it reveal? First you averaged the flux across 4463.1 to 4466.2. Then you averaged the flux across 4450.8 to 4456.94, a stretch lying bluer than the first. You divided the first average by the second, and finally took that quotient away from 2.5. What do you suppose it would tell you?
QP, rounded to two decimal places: 1.38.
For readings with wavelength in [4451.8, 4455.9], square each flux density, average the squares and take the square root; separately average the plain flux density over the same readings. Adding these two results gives 8.9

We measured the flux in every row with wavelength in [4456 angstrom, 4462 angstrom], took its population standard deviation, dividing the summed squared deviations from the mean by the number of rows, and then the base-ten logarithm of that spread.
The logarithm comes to -0.78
